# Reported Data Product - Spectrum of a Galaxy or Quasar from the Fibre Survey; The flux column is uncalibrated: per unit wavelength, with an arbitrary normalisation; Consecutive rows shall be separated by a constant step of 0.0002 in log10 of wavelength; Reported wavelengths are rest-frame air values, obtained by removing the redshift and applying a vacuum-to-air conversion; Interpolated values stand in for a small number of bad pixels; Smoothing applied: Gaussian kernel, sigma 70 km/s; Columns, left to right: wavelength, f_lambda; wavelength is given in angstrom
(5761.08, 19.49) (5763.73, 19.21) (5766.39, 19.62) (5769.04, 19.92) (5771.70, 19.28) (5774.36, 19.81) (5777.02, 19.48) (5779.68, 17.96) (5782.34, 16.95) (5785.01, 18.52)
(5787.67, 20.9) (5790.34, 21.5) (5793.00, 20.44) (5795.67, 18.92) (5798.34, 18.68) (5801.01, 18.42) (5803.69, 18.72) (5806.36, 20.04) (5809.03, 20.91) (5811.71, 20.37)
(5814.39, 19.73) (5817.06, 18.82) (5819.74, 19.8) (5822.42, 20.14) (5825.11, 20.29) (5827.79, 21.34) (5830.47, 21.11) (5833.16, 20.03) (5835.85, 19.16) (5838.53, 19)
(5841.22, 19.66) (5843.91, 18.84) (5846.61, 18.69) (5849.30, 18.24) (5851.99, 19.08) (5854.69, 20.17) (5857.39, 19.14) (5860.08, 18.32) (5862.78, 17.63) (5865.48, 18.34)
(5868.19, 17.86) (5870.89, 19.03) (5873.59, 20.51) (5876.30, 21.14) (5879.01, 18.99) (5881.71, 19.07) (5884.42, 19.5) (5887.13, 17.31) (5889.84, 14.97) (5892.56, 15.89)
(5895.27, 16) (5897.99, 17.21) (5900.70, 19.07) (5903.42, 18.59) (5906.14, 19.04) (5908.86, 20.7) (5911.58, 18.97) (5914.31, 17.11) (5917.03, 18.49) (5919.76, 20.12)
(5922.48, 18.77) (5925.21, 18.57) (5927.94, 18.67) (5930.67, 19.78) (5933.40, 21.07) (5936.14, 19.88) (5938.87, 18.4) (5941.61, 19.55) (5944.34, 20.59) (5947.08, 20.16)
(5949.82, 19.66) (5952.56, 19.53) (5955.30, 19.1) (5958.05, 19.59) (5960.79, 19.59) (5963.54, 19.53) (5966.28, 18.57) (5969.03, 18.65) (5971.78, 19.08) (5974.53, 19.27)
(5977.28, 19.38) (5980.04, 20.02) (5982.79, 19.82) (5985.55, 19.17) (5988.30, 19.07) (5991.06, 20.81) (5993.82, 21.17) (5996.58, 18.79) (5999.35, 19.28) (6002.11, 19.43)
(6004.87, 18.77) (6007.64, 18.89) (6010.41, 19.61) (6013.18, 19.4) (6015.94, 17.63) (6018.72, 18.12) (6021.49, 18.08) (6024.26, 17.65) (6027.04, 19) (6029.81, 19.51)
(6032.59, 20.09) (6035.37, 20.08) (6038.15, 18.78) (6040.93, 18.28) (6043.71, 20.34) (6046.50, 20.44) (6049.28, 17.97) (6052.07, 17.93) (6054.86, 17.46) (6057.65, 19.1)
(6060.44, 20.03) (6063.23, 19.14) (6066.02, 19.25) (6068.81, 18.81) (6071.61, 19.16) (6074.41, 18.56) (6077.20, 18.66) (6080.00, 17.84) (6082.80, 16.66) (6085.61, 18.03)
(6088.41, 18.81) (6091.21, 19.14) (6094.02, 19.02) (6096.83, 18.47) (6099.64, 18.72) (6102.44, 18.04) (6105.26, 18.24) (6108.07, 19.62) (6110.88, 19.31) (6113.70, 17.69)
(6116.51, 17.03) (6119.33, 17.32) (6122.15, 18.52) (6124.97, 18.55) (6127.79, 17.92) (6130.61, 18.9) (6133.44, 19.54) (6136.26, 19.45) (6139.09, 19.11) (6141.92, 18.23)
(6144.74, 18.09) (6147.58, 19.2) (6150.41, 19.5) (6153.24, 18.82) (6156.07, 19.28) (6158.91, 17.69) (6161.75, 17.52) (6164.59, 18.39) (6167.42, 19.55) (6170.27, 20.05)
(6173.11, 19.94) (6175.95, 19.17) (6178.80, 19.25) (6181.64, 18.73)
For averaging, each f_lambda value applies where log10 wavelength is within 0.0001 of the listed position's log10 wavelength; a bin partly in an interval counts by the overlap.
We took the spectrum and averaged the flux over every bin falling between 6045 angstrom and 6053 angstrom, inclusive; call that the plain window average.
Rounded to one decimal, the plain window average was 18.8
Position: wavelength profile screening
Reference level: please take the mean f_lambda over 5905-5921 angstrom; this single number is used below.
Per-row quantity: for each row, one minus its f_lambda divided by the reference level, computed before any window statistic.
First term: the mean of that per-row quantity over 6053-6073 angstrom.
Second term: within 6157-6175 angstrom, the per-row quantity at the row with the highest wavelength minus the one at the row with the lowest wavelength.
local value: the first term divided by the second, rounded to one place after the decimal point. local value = 0.0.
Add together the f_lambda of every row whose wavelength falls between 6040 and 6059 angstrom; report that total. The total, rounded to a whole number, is 132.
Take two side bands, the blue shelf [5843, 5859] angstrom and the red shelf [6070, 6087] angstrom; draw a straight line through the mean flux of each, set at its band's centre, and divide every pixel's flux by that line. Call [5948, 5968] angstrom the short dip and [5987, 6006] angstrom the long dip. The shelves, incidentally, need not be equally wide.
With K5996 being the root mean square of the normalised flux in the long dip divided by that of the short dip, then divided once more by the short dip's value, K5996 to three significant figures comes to 0.982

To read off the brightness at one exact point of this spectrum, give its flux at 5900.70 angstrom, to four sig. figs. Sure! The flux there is 19.07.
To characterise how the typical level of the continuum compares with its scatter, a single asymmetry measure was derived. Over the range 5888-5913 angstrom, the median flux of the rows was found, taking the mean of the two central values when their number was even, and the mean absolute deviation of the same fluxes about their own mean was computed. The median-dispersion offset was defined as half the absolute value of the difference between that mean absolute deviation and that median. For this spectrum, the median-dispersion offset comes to 8.5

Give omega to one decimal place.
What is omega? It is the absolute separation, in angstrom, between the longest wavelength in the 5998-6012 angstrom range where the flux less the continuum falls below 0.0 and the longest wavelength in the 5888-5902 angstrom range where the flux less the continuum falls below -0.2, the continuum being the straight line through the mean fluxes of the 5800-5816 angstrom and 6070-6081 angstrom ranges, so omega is 104.2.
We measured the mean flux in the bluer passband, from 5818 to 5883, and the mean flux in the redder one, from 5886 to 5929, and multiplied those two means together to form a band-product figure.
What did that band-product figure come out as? 351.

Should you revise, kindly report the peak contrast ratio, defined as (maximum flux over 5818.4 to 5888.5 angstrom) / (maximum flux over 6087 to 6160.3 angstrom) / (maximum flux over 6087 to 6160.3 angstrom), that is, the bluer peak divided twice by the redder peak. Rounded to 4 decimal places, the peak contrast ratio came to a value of 0.0554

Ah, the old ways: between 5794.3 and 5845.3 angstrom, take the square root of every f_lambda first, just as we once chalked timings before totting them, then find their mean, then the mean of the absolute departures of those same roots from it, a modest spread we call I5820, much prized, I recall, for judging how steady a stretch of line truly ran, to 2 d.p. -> 0.08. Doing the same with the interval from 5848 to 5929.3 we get 0.12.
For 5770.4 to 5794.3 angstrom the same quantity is 0.13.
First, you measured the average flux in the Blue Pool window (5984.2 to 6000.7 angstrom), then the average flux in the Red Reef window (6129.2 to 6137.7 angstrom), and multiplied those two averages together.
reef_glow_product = 380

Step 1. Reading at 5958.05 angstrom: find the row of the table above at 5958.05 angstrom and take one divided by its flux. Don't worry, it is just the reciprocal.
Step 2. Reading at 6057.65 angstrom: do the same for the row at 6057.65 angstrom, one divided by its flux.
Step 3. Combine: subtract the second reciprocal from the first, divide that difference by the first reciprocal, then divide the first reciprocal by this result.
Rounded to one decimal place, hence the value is -2.0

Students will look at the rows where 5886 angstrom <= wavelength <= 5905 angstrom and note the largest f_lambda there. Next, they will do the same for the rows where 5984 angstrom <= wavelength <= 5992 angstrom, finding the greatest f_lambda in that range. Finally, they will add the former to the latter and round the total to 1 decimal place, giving 39.9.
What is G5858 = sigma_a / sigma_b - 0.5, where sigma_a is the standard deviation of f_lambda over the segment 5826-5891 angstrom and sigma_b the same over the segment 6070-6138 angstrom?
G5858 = 1.3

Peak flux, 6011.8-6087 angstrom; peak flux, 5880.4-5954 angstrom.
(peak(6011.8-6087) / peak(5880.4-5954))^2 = 0.94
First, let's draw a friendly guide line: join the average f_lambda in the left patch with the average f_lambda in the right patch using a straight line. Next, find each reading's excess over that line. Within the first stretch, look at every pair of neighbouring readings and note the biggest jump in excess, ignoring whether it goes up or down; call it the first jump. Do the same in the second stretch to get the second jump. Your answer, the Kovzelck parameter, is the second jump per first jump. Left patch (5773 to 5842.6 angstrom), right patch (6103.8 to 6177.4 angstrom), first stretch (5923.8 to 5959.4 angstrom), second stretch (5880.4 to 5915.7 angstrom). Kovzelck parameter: 1.6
